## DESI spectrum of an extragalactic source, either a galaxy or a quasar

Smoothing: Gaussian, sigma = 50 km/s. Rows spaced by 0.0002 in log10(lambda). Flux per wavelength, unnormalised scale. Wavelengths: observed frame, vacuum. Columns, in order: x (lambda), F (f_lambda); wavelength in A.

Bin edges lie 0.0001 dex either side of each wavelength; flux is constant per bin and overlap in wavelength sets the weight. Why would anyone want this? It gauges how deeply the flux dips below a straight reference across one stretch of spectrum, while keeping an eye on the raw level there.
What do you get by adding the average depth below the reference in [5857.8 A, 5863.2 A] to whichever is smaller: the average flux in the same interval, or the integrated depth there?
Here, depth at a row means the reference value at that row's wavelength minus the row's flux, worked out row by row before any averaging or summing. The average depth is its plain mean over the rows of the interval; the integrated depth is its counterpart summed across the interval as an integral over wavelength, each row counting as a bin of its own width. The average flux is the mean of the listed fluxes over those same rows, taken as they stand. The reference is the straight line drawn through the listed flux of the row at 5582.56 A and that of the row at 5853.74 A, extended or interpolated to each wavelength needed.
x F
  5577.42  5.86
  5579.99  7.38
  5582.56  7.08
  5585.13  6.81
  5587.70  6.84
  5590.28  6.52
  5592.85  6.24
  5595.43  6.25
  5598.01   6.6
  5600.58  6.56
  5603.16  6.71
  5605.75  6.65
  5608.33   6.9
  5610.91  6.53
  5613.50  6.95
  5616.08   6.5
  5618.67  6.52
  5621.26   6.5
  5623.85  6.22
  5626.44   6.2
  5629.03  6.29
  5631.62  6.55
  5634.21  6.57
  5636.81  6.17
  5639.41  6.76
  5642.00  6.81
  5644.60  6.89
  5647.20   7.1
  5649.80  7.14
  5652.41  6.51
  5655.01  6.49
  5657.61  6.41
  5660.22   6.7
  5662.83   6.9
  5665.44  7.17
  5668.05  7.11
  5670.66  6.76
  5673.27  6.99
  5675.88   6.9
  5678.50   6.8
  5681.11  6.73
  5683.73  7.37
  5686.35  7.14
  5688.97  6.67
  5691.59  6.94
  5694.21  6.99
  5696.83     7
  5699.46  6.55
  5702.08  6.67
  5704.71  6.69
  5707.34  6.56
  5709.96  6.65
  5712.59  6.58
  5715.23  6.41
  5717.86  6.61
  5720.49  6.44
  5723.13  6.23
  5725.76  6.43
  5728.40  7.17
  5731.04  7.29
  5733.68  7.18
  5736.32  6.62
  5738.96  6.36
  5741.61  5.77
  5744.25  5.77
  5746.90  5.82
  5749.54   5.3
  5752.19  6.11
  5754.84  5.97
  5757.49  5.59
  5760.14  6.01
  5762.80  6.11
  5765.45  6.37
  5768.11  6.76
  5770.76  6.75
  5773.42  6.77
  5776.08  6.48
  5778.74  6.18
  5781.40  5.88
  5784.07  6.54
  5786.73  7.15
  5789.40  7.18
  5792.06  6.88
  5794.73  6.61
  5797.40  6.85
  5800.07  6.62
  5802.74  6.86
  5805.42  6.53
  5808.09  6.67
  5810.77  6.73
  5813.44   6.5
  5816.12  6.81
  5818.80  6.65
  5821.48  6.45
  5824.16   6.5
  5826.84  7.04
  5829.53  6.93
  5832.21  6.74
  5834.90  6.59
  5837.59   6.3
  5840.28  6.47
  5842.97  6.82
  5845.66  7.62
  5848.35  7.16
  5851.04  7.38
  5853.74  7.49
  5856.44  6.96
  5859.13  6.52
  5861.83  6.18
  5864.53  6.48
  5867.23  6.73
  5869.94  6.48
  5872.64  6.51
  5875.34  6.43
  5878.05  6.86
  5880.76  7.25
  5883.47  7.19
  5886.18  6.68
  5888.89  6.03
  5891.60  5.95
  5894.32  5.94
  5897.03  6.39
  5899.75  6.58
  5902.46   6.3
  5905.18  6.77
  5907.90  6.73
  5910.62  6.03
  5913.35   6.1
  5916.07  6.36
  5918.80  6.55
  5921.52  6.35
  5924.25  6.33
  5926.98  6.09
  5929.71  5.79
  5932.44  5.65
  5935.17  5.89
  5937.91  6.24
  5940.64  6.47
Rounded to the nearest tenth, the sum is 7.4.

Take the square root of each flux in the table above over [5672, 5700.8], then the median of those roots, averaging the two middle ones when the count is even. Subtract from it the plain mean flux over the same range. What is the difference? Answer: -4.3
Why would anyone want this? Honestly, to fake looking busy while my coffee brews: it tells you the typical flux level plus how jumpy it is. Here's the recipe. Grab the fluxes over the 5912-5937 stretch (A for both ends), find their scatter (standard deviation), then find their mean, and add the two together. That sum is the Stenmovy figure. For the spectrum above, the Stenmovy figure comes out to 6.4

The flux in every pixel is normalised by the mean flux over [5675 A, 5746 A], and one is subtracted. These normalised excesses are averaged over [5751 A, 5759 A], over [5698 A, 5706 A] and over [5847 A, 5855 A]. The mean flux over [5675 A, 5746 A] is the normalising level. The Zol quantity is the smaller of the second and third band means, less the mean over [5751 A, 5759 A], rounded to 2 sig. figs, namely 0.11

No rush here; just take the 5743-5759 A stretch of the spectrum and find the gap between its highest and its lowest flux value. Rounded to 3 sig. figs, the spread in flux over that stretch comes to 0.810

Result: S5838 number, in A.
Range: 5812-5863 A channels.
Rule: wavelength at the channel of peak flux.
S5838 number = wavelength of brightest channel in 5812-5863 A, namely 5845.66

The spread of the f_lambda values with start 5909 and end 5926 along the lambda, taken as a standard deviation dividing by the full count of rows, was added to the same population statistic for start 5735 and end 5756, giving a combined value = 0.55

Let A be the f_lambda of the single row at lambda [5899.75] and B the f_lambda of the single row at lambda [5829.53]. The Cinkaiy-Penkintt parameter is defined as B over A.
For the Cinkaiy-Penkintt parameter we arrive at 1.05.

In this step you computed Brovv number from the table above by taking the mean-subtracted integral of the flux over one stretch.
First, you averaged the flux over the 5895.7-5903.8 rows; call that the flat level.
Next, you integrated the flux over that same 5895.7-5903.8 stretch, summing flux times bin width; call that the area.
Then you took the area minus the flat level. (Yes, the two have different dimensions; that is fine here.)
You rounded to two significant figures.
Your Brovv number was 46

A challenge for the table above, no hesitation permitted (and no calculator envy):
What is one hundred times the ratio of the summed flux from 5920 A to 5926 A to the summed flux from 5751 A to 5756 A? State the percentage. 105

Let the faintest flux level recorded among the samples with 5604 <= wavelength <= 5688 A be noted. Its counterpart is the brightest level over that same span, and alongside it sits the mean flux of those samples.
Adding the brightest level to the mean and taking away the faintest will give 7.93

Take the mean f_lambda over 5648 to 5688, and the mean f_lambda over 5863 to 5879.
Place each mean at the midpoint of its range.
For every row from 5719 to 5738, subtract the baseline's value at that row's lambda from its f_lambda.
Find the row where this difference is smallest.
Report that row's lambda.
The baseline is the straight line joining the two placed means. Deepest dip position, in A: 5723.13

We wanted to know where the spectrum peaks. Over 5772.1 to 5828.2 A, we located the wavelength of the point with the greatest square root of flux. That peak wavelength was 5789.40 A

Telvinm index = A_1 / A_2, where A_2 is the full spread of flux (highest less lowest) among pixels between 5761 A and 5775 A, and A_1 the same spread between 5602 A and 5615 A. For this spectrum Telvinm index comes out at 0.6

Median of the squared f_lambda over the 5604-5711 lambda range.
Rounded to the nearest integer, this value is 45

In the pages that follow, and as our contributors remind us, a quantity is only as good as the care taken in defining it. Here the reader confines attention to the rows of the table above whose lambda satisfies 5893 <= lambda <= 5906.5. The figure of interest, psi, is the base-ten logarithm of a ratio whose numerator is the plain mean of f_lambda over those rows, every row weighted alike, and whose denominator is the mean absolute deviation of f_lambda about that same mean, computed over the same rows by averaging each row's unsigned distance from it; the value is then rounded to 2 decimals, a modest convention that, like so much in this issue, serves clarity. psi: 1.46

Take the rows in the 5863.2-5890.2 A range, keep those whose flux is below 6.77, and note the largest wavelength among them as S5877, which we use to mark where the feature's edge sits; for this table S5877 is 5888.89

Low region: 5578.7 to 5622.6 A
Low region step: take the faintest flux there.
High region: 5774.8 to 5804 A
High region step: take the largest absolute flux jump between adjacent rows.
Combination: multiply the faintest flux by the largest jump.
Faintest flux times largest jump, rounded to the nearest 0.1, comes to 4.1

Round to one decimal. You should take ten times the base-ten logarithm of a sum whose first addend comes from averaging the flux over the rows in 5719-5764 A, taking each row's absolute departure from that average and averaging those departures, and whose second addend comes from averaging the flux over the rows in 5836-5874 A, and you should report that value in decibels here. 8.6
